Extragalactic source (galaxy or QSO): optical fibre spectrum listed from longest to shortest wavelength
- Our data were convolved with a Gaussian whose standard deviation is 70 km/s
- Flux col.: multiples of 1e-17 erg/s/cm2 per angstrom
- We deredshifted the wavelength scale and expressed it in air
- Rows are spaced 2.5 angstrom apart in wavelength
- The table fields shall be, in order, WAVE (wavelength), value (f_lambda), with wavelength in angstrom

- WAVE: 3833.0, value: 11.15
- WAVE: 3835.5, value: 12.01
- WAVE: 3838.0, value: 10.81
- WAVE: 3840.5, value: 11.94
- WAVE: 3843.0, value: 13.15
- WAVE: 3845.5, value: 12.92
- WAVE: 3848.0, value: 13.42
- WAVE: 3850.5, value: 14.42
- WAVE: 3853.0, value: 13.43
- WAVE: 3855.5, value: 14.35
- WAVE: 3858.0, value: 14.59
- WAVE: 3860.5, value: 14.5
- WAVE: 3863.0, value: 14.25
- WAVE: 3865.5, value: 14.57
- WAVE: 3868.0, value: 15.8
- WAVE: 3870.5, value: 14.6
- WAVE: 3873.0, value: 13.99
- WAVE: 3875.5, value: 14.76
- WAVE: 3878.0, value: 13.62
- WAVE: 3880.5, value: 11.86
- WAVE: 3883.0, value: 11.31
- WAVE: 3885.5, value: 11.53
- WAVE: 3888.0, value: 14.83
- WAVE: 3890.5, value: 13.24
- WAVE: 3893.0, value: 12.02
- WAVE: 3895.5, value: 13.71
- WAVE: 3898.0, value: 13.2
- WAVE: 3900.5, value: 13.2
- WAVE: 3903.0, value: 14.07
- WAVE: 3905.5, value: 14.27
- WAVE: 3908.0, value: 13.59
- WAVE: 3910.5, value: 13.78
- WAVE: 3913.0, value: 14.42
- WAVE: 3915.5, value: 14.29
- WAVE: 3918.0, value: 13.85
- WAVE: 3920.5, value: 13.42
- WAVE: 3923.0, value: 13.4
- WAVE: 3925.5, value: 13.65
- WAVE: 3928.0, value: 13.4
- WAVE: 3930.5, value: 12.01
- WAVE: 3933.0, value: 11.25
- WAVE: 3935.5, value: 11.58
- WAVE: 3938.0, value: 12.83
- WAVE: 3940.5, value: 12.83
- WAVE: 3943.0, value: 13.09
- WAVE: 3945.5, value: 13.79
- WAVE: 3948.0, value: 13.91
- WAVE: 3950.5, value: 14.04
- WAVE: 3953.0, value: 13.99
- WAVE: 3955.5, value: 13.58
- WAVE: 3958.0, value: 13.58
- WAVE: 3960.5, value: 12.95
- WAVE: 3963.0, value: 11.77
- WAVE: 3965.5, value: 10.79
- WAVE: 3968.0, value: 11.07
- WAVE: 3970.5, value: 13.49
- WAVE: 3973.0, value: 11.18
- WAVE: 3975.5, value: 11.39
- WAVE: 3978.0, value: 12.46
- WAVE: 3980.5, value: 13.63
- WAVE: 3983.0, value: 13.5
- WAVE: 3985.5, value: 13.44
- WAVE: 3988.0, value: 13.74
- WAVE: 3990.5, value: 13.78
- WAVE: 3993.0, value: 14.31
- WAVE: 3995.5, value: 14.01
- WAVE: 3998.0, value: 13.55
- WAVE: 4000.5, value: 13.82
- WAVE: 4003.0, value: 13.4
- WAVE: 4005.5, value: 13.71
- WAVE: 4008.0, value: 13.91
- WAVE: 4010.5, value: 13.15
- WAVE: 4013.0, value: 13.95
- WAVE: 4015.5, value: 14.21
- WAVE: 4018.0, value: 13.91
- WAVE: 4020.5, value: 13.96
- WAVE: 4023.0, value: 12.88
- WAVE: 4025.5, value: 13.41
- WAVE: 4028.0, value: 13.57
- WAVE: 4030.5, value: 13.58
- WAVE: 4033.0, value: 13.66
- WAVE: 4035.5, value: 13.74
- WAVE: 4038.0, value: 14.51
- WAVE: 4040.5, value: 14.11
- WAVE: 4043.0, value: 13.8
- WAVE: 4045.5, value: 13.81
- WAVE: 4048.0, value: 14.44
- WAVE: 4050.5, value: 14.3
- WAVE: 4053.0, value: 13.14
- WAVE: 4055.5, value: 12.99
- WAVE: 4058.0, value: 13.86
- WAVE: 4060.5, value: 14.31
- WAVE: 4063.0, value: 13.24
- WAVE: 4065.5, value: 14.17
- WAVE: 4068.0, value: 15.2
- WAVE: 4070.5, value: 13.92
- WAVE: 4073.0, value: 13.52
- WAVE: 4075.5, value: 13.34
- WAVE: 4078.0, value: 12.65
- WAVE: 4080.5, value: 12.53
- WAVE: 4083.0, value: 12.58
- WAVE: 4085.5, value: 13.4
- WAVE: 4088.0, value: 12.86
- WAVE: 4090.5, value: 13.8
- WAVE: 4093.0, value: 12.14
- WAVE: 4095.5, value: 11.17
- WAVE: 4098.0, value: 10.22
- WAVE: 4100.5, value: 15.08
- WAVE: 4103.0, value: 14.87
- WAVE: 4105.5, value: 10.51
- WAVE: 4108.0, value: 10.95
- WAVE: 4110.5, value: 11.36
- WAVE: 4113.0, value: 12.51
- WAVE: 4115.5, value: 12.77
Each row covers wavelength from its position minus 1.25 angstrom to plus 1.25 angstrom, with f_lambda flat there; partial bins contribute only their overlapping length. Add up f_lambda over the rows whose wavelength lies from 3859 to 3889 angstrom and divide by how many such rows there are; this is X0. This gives 13.8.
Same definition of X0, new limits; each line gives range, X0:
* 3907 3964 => 13.3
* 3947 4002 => 13.1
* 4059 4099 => 13.1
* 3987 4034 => 13.7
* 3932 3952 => 12.9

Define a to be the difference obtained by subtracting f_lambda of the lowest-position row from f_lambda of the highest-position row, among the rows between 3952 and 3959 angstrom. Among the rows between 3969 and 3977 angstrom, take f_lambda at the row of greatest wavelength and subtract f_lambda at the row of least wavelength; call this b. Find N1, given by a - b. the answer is 1.7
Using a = -0.4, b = -2.1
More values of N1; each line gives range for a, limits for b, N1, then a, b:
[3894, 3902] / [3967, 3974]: -0.6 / -0.5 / 0.1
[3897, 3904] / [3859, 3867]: 0.8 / 0.9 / 0.1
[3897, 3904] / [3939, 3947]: -0.1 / 0.9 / 1.0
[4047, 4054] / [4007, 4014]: -1.3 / -1.3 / 0.0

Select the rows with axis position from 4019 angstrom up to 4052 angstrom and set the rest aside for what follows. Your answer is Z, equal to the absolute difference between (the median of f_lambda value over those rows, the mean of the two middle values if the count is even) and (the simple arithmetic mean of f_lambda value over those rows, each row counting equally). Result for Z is 0.03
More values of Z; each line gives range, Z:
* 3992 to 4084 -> 0.09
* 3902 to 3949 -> 0.25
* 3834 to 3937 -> 0.20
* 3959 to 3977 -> 0.42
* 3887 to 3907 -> 0.09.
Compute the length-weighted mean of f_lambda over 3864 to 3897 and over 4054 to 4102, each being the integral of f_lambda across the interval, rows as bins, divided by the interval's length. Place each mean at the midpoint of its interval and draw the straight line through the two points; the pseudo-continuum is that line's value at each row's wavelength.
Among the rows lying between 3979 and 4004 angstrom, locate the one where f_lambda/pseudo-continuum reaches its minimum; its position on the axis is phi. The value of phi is 4003.0 angstrom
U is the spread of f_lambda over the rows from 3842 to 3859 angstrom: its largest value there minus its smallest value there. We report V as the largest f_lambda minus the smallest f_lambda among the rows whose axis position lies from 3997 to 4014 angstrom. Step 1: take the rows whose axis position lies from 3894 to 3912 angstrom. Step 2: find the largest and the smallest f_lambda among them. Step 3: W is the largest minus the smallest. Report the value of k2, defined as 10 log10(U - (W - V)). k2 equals 1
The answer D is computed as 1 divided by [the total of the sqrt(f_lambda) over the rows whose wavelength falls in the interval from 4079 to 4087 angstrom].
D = 0.093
